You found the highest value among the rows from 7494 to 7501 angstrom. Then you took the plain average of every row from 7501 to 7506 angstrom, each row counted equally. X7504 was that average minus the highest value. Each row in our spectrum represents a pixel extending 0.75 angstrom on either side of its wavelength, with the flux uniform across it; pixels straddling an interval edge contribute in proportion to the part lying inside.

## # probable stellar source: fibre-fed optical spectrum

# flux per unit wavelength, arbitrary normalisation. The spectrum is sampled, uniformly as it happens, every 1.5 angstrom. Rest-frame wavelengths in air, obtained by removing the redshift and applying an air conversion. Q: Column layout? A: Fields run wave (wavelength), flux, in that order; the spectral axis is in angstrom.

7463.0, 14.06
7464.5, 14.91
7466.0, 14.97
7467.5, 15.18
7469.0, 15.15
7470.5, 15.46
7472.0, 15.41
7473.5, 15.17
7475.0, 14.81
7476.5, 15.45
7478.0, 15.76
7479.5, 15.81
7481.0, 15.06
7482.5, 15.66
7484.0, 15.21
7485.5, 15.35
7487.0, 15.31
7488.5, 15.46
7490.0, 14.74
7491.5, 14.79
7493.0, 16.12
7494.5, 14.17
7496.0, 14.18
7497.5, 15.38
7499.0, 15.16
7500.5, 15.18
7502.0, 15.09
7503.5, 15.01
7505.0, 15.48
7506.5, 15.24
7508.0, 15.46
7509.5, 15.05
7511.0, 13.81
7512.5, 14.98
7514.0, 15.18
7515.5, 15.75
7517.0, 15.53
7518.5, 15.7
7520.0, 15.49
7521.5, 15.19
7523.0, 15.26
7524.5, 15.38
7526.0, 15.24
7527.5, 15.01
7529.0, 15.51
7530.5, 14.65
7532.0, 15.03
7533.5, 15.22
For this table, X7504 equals -0.19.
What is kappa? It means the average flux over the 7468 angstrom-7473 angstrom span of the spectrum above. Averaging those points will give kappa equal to 15.3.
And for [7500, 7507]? 15.2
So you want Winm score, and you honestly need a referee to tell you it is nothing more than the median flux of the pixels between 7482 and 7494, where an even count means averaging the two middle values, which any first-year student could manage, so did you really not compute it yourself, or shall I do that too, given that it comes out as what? 15.3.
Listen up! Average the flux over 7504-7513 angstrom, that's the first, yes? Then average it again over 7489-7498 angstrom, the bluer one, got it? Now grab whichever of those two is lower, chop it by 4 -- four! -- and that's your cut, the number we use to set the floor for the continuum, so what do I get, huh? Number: 3.72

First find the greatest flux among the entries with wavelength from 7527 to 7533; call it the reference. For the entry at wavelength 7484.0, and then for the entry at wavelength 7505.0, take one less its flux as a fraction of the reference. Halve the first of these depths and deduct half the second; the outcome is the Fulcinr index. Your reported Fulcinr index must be 0.009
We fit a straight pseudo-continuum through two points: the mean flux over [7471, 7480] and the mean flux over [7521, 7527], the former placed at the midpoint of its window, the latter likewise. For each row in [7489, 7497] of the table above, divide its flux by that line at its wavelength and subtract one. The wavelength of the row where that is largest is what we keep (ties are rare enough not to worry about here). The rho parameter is 7493.0 angstrom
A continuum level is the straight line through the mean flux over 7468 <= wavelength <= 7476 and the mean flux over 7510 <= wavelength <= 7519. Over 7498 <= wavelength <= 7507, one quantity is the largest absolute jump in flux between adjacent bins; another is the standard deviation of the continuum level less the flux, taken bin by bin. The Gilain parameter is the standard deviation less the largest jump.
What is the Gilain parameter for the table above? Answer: -0.3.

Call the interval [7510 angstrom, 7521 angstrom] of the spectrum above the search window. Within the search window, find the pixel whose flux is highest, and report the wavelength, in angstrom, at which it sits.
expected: 7515.5 angstrom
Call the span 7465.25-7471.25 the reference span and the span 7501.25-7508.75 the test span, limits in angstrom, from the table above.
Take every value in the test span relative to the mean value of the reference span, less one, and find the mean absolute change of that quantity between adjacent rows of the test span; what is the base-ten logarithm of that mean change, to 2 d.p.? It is -1.78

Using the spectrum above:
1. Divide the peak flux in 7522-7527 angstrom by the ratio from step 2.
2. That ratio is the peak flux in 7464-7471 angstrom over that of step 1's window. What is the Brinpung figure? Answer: 15.3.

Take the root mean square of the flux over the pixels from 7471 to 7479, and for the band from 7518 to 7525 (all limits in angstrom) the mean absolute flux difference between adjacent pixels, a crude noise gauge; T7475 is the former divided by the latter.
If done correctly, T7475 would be 88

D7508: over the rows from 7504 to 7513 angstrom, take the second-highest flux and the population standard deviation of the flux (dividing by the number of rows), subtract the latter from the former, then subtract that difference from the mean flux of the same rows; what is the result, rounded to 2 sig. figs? 0.11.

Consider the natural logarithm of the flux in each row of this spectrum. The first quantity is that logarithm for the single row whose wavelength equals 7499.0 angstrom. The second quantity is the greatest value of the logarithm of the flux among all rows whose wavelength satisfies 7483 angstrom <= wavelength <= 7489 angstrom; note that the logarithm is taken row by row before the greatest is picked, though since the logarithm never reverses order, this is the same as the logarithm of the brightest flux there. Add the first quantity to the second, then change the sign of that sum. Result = -5.46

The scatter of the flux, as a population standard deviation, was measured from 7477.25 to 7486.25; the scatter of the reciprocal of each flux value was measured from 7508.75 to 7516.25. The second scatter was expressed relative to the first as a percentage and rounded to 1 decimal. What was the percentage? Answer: 1.0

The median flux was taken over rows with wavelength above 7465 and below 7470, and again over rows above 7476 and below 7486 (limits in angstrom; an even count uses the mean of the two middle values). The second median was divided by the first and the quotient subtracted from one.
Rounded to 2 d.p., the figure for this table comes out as -0.02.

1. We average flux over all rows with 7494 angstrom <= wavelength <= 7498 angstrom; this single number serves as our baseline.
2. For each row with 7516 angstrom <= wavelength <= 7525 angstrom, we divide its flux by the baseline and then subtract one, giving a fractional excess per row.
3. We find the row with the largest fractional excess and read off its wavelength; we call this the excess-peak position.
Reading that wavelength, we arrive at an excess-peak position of 7518.5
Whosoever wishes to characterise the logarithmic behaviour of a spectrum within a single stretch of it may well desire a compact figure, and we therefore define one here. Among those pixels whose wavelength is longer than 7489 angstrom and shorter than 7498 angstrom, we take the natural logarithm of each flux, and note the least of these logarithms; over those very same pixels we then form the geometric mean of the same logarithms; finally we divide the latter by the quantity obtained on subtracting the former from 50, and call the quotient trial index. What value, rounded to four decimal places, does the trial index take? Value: 0.0570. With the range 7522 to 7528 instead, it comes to 0.0576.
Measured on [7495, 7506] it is 0.0573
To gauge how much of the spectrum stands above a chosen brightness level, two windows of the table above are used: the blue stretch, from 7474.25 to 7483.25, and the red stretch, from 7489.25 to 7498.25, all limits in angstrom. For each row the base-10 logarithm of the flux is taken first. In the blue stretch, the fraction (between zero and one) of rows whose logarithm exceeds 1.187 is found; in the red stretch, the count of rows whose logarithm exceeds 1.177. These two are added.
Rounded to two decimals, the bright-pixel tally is 2.67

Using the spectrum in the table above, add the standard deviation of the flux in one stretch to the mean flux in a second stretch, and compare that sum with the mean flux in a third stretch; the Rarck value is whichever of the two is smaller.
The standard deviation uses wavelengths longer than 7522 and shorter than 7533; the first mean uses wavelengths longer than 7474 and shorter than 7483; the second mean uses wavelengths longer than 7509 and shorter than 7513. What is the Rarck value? 14.6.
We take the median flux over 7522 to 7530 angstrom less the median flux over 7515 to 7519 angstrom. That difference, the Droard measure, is -0.44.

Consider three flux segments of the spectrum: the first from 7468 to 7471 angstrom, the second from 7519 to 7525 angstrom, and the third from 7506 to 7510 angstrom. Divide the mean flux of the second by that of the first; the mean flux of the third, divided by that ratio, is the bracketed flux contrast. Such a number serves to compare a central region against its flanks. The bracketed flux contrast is 15.2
